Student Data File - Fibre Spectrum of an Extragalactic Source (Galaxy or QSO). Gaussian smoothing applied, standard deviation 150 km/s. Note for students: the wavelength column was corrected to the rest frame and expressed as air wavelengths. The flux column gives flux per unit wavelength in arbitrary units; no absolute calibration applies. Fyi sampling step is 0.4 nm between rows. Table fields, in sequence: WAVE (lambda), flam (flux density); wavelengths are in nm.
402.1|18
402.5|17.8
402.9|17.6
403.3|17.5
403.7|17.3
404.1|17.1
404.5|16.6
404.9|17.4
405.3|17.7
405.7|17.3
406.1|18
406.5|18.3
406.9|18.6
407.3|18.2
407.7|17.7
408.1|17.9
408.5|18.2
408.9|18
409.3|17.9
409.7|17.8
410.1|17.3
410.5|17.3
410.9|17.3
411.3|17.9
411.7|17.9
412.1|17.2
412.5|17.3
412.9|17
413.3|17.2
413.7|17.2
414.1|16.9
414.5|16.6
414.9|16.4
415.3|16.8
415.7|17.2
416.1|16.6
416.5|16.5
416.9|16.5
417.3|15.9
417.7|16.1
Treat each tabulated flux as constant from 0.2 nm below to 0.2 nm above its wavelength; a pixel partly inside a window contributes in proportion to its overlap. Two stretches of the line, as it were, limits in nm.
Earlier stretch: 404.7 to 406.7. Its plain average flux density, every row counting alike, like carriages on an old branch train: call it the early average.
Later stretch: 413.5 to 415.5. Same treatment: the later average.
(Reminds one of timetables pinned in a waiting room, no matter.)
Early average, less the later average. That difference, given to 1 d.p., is 1.0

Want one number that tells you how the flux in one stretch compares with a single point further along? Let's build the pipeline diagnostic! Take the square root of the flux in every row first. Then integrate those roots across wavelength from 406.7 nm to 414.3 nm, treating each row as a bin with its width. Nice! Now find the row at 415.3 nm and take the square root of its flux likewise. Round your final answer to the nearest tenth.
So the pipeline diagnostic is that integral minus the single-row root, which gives 27.8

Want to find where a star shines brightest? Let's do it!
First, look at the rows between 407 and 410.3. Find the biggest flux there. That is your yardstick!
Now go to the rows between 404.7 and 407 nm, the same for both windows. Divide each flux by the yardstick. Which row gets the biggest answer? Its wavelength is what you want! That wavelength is 406.9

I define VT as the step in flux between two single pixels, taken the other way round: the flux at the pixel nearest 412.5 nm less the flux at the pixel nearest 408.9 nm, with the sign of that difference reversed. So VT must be 0.70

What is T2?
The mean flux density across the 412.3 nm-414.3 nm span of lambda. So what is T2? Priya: 17.1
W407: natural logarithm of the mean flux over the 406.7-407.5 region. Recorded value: 2.91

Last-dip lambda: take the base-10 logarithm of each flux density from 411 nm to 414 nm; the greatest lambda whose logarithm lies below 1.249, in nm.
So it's 413.7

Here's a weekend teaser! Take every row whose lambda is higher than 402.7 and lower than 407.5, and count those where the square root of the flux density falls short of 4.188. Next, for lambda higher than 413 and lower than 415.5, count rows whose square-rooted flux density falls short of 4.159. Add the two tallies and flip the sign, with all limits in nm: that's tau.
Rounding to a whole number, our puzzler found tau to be -12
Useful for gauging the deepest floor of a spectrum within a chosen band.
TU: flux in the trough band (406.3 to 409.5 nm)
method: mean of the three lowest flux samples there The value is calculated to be 17.8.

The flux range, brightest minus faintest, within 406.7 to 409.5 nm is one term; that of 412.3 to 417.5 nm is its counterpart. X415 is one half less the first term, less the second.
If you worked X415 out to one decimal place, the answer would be -1.8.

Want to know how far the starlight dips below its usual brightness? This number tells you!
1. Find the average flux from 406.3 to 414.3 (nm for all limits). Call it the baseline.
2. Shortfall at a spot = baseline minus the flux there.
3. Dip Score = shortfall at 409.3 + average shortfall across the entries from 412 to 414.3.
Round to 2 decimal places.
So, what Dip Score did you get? 0.28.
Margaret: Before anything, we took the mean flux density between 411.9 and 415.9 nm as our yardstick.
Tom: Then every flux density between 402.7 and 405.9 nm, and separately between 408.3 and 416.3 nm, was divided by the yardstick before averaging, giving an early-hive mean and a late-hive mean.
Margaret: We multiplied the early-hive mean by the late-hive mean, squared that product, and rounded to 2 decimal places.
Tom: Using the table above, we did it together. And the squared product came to 1.08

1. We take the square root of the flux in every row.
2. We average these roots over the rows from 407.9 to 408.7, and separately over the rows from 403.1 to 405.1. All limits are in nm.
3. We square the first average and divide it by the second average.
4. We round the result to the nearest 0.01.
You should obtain 4.35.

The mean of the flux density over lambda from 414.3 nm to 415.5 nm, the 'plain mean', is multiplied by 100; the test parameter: 1660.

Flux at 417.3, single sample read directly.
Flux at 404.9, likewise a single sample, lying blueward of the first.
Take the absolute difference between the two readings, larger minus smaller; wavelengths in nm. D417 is 1.5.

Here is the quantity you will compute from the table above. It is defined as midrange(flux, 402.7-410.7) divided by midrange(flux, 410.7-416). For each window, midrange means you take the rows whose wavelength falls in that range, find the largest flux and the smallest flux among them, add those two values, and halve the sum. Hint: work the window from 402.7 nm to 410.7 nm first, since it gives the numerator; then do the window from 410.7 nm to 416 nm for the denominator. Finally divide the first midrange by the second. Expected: 1.03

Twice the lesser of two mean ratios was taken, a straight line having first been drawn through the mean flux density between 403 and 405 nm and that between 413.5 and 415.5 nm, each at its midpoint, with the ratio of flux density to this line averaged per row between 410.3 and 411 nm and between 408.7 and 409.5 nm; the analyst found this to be 2.04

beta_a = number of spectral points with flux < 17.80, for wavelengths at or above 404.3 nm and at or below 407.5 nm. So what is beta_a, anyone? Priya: 4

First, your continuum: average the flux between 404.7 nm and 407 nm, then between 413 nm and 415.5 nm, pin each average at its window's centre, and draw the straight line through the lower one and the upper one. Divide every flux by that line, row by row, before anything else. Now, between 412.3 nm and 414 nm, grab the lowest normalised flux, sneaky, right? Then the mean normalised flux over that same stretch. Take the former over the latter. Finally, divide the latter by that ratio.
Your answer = 1.02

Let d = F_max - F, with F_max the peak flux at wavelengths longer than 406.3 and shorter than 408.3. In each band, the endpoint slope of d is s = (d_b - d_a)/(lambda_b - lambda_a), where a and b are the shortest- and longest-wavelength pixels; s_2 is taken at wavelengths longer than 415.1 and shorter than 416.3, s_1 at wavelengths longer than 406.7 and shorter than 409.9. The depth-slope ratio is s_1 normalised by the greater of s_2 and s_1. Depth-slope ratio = 1.0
